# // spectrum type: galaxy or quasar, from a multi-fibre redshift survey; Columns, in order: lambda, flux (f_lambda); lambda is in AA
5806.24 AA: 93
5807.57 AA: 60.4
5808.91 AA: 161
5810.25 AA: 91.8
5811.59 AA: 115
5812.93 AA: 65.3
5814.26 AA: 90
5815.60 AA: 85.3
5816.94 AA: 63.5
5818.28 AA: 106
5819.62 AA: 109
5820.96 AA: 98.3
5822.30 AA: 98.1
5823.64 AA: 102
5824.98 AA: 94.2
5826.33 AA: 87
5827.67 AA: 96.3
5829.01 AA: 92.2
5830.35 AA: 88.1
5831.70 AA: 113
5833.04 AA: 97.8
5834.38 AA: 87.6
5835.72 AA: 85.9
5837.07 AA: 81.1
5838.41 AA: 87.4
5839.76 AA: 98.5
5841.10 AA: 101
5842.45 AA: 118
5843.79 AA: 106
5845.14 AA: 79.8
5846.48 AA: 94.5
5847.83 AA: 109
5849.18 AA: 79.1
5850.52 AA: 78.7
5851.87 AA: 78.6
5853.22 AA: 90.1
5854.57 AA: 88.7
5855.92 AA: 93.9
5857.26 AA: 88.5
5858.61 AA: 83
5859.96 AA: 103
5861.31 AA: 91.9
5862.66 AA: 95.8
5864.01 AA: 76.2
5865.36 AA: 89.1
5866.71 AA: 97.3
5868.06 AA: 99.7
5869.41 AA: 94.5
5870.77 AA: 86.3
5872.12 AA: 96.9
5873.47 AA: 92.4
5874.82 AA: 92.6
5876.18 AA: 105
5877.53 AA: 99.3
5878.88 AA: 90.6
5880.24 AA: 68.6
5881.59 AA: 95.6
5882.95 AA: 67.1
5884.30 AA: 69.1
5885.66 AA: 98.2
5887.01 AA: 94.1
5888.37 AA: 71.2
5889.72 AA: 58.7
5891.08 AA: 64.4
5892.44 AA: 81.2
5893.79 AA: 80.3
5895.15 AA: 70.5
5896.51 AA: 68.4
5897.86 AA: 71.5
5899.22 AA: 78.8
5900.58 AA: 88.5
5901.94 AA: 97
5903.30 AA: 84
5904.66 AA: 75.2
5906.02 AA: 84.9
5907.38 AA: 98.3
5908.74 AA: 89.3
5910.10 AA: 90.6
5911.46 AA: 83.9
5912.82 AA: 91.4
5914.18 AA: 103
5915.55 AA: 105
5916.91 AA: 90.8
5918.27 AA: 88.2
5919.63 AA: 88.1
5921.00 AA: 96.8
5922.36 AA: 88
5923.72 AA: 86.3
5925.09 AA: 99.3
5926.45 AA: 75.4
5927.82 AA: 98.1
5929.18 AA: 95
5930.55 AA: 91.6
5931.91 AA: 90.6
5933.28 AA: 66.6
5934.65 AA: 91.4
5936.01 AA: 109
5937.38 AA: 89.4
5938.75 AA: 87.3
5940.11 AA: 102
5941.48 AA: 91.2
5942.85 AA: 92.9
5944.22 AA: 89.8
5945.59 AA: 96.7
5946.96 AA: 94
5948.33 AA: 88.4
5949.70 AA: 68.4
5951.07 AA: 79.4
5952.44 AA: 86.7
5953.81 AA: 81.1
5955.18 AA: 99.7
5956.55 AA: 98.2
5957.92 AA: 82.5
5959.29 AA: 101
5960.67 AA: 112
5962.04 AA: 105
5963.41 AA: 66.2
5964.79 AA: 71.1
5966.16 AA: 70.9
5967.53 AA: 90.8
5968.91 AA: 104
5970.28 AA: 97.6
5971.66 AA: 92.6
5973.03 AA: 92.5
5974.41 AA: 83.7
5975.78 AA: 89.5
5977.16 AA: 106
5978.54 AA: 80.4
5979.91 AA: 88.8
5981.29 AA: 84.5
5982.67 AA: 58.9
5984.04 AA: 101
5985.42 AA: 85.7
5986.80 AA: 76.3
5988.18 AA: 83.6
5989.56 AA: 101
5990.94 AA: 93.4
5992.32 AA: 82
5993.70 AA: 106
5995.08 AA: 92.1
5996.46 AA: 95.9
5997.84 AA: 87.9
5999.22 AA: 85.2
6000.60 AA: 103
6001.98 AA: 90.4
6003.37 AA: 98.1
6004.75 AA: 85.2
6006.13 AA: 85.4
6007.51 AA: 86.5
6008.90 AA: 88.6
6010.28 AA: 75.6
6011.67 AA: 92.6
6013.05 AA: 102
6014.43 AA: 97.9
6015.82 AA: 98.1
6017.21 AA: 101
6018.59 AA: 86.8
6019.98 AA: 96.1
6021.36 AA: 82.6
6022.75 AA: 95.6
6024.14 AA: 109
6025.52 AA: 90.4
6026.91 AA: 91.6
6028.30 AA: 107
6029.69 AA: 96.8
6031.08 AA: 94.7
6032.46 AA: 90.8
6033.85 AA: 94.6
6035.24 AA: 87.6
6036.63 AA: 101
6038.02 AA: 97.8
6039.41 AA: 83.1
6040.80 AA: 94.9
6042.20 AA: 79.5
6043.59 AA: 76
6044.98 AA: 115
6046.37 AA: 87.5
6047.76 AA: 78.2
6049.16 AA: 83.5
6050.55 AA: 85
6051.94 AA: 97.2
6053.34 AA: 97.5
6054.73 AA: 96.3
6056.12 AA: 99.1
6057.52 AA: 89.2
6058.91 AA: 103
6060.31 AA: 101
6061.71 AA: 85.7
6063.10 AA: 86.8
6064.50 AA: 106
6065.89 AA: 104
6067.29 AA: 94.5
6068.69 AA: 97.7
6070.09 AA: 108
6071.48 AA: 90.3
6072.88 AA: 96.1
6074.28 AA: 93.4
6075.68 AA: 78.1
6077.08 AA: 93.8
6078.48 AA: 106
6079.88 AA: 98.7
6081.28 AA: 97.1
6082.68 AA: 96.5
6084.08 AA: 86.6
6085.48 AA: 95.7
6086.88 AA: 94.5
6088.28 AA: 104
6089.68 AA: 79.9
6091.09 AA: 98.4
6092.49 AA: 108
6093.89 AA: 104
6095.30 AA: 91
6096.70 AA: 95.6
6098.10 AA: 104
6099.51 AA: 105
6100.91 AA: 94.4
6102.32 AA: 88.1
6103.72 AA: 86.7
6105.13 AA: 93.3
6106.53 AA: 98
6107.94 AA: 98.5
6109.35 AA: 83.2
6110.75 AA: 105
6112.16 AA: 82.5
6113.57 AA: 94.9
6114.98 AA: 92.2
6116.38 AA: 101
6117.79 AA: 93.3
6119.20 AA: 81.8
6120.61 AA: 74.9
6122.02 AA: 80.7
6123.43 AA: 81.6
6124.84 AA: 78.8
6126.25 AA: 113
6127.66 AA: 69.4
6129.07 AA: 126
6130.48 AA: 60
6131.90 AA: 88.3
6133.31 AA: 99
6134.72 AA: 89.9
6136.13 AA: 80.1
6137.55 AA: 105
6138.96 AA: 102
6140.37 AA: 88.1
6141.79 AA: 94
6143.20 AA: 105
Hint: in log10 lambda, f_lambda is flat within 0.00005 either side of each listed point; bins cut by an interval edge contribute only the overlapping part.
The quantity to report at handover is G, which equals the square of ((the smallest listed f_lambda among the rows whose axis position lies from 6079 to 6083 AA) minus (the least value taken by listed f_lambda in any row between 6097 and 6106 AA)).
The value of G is 96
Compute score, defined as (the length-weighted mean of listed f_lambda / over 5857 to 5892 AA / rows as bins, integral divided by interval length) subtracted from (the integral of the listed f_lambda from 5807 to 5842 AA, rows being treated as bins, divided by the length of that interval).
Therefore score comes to 7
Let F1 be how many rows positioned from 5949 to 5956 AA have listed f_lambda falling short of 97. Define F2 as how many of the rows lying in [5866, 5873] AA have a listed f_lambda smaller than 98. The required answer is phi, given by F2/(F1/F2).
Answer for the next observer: 4.0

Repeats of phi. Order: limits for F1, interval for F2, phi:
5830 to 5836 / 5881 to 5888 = 5.3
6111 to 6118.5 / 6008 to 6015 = 4.0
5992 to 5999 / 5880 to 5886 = 4.0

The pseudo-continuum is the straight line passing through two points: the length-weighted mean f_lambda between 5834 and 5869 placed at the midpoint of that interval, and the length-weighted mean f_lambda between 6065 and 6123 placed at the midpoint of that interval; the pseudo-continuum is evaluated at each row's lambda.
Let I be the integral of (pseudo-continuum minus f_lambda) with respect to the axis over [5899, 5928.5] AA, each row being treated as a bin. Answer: 64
